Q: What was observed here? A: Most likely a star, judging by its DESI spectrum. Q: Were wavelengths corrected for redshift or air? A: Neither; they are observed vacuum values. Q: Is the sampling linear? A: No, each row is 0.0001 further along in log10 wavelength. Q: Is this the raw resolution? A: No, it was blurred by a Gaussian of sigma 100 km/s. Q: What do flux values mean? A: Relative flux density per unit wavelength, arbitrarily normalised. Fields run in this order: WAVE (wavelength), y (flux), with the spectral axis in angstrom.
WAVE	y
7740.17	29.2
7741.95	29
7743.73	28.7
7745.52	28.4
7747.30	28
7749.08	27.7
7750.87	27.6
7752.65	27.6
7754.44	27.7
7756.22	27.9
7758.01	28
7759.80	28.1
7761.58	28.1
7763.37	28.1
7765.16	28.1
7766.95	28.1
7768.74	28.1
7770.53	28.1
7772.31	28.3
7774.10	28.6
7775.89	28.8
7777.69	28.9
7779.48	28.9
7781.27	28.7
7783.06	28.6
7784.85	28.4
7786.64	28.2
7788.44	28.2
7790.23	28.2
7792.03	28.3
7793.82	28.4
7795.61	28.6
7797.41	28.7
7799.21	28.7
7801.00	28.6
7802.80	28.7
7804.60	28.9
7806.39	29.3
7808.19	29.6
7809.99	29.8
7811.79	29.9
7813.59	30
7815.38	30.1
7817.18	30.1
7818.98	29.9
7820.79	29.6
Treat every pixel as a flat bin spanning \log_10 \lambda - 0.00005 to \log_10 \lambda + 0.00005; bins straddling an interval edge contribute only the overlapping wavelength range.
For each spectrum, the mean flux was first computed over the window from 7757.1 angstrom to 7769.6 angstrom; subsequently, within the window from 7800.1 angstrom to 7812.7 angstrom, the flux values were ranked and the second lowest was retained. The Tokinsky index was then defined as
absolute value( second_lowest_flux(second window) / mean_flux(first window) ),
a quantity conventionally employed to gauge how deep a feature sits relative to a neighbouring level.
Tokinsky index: 1.02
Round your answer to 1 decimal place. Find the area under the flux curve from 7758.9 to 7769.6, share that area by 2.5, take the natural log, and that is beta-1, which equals 4.8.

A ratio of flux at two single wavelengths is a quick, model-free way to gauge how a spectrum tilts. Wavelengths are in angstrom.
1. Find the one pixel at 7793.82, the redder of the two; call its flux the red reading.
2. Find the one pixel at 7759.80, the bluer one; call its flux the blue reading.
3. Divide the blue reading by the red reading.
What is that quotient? 0.99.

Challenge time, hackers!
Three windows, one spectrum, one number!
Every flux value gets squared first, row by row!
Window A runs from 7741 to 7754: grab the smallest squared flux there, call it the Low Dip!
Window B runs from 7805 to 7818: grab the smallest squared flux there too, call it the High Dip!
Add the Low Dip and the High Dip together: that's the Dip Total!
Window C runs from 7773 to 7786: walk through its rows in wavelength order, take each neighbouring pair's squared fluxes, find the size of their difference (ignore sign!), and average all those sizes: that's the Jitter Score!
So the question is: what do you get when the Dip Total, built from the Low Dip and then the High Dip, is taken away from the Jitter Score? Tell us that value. -1613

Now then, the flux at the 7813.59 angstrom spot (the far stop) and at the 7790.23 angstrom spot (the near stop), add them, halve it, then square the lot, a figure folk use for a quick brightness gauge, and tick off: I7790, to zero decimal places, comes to 847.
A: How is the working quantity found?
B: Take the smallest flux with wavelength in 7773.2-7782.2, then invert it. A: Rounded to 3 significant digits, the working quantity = 0.0350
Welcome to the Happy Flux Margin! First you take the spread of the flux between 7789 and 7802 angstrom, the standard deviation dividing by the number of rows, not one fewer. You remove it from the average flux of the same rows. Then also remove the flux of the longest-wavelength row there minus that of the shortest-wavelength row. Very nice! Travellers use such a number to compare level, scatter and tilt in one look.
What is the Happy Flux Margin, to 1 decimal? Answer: 27.9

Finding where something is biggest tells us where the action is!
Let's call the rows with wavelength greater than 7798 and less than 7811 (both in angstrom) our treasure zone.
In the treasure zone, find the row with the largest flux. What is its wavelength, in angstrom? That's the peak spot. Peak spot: 7809.99 angstrom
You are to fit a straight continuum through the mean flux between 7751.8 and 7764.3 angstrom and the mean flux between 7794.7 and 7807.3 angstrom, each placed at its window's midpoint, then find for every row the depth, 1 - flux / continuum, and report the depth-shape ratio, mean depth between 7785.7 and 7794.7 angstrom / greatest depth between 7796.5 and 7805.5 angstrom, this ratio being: 1.7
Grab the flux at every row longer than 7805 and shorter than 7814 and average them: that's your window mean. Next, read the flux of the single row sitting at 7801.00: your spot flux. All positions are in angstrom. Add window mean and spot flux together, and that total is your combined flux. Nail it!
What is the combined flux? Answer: 58.3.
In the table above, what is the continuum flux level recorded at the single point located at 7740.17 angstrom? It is 29.2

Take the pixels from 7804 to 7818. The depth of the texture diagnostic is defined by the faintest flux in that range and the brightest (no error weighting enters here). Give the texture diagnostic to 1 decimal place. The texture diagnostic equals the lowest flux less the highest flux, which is -1.2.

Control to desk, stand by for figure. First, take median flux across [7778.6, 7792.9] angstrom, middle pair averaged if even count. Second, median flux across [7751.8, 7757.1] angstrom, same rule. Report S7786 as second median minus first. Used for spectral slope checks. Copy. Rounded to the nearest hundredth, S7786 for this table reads -0.65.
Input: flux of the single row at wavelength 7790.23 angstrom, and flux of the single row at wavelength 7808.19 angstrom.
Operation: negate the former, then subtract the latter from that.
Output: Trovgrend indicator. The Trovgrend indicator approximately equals -57.8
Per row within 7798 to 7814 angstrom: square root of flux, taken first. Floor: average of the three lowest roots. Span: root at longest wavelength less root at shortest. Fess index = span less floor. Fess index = -5.23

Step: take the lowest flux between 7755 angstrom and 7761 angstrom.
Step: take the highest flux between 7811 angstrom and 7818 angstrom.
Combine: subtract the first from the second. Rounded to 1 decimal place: 2.2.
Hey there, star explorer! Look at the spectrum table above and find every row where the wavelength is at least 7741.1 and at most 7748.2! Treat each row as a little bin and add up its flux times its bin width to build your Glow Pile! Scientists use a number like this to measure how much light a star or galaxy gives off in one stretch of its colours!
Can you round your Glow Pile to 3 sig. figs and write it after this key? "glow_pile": 203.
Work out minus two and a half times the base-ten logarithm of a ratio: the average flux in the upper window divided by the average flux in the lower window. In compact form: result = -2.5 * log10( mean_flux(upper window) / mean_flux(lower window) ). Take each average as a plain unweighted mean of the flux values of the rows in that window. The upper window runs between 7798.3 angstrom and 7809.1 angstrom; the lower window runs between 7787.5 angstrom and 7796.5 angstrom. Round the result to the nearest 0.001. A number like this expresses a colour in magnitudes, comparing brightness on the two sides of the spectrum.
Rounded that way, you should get -0.024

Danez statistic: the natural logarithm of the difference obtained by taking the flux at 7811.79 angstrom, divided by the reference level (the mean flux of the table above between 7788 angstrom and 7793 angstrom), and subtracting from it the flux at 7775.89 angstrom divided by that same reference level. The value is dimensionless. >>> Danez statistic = -3.2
